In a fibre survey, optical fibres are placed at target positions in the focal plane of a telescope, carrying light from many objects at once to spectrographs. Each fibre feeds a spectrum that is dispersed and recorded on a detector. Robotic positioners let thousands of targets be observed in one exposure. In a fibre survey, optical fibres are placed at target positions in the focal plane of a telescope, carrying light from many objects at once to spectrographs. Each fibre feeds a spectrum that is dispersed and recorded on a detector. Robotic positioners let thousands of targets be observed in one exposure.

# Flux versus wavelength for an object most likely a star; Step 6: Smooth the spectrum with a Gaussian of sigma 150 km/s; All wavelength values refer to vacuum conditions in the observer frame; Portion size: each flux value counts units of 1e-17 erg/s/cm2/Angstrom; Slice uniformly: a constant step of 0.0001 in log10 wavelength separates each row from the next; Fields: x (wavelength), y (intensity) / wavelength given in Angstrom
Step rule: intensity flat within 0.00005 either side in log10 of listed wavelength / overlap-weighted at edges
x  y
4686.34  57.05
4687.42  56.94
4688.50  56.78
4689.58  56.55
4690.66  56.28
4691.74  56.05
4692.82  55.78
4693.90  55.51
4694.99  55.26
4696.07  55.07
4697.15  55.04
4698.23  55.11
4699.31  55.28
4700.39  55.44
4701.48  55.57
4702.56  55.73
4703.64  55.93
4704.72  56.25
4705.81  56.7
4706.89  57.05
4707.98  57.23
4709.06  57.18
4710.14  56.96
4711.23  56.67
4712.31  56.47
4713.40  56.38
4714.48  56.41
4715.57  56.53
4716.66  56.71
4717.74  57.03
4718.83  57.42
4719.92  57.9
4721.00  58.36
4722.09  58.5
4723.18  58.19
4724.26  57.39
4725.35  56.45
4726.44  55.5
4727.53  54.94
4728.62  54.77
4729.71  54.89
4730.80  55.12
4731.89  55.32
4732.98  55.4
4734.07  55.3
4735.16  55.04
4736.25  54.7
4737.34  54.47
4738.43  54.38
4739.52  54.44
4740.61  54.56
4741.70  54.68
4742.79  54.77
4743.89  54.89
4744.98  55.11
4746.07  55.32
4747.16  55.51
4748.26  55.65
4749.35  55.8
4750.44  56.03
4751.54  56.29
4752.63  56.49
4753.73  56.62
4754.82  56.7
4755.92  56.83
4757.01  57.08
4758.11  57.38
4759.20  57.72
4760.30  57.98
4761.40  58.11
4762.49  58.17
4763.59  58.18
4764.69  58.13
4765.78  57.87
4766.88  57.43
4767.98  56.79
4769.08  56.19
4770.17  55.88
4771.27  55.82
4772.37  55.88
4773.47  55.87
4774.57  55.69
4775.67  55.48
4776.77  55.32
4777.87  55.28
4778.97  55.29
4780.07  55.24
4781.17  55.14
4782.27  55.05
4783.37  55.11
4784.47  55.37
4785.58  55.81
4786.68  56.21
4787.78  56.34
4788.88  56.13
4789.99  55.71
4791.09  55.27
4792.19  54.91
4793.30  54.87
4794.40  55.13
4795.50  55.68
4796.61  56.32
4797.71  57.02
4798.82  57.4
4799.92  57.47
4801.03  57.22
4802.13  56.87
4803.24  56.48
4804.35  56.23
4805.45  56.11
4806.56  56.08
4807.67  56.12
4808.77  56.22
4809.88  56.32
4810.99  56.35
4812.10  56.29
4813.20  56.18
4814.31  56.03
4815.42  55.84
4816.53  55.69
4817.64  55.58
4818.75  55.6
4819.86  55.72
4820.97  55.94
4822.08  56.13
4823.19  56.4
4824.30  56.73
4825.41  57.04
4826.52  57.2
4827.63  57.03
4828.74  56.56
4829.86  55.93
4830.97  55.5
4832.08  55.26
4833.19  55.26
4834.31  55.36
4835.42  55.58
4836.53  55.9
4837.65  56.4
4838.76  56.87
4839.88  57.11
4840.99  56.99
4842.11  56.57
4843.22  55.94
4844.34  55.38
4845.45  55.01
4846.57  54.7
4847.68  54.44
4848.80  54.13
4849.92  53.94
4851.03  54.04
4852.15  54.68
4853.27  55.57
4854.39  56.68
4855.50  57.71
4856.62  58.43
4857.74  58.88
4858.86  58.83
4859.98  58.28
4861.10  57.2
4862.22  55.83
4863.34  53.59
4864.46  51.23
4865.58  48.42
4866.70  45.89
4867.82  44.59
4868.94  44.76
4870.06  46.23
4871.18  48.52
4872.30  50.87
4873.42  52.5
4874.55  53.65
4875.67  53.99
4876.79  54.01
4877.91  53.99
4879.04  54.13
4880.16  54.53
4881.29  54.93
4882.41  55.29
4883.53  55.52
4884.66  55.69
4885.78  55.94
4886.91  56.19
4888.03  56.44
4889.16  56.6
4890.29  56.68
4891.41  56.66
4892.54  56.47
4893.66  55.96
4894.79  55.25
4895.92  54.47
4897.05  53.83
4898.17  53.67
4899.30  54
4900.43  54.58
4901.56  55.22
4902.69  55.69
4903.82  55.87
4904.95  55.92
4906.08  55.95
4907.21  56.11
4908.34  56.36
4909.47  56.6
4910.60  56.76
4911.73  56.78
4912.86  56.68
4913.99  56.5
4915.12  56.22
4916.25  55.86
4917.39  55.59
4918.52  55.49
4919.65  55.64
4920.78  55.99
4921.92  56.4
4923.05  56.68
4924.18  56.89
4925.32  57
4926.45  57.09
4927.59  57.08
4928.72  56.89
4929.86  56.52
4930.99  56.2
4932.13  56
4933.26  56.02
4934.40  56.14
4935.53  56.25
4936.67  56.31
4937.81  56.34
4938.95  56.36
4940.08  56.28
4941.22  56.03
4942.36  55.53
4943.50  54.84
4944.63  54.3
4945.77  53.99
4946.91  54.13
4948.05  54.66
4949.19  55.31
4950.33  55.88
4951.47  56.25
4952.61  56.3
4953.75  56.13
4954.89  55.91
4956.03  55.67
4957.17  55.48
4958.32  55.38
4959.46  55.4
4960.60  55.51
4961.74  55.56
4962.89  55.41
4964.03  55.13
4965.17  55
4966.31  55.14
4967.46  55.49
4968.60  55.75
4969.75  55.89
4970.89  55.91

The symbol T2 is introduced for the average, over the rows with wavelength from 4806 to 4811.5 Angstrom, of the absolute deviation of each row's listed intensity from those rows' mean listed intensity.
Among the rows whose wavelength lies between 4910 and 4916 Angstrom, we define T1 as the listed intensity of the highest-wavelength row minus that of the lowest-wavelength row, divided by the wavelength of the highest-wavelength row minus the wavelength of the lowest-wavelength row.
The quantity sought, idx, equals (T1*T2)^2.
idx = 0.000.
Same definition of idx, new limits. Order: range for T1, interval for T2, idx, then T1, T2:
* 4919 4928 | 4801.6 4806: 0.002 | 0.2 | 0.3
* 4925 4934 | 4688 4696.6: 0.004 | -0.1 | 0.5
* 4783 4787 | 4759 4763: 0.002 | 0.3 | 0.1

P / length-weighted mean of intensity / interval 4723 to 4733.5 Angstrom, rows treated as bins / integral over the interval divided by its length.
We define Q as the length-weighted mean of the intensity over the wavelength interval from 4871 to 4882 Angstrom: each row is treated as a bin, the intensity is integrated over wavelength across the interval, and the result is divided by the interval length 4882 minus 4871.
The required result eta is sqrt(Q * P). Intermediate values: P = 55.7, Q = 53.3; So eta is 54.5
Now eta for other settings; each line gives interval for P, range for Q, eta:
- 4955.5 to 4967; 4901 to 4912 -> 55.7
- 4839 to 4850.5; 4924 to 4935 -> 56.0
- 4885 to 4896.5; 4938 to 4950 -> 55.6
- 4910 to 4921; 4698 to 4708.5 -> 56.1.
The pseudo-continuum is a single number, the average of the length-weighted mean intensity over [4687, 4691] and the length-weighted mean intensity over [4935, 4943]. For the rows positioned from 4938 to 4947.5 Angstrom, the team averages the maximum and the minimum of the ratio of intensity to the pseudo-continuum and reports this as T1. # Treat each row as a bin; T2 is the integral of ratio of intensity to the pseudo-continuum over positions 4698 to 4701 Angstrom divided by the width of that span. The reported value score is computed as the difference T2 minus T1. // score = 0.001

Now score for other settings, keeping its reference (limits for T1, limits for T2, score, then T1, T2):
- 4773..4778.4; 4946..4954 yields -0.003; 0.99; 0.98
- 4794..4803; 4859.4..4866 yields -0.037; 1.00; 0.96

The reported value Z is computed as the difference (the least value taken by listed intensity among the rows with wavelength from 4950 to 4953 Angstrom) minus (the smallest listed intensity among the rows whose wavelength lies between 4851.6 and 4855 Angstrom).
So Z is 1.2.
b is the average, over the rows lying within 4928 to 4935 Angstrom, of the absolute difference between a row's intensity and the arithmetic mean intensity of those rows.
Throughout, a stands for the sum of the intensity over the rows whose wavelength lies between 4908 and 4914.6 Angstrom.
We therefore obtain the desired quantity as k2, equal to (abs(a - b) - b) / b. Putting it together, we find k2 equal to 1241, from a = 340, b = 0.3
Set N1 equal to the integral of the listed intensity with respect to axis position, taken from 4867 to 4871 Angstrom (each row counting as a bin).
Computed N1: 182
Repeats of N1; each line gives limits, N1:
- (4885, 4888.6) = 202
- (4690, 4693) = 168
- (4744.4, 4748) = 199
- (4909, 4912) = 170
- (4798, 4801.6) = 206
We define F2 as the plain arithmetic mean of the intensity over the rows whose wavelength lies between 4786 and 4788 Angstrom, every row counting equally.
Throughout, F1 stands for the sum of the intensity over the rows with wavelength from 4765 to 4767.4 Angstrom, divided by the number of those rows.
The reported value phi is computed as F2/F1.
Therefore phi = 0.98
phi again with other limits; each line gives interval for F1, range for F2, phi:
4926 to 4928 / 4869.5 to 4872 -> 0.83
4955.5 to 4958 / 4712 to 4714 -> 1.02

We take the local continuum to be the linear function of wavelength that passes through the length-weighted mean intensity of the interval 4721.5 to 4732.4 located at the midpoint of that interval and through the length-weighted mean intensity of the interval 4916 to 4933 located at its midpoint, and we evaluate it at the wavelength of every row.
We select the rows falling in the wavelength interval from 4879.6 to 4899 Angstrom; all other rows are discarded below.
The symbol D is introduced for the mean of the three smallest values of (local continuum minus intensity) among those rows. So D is -0.3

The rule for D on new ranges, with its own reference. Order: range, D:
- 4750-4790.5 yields -2.0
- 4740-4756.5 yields -0.6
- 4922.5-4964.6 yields -0.7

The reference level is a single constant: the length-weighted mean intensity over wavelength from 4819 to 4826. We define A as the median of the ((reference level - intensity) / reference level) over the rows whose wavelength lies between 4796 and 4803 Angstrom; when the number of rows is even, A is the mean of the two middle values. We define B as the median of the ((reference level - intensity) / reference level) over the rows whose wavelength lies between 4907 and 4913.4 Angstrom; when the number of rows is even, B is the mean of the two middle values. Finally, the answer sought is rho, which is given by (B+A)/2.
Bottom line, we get -0.010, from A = -0.0141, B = -0.006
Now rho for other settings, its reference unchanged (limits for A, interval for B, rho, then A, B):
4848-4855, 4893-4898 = 0.030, 0.0341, 0.026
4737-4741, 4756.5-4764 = 0.002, 0.0332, -0.029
